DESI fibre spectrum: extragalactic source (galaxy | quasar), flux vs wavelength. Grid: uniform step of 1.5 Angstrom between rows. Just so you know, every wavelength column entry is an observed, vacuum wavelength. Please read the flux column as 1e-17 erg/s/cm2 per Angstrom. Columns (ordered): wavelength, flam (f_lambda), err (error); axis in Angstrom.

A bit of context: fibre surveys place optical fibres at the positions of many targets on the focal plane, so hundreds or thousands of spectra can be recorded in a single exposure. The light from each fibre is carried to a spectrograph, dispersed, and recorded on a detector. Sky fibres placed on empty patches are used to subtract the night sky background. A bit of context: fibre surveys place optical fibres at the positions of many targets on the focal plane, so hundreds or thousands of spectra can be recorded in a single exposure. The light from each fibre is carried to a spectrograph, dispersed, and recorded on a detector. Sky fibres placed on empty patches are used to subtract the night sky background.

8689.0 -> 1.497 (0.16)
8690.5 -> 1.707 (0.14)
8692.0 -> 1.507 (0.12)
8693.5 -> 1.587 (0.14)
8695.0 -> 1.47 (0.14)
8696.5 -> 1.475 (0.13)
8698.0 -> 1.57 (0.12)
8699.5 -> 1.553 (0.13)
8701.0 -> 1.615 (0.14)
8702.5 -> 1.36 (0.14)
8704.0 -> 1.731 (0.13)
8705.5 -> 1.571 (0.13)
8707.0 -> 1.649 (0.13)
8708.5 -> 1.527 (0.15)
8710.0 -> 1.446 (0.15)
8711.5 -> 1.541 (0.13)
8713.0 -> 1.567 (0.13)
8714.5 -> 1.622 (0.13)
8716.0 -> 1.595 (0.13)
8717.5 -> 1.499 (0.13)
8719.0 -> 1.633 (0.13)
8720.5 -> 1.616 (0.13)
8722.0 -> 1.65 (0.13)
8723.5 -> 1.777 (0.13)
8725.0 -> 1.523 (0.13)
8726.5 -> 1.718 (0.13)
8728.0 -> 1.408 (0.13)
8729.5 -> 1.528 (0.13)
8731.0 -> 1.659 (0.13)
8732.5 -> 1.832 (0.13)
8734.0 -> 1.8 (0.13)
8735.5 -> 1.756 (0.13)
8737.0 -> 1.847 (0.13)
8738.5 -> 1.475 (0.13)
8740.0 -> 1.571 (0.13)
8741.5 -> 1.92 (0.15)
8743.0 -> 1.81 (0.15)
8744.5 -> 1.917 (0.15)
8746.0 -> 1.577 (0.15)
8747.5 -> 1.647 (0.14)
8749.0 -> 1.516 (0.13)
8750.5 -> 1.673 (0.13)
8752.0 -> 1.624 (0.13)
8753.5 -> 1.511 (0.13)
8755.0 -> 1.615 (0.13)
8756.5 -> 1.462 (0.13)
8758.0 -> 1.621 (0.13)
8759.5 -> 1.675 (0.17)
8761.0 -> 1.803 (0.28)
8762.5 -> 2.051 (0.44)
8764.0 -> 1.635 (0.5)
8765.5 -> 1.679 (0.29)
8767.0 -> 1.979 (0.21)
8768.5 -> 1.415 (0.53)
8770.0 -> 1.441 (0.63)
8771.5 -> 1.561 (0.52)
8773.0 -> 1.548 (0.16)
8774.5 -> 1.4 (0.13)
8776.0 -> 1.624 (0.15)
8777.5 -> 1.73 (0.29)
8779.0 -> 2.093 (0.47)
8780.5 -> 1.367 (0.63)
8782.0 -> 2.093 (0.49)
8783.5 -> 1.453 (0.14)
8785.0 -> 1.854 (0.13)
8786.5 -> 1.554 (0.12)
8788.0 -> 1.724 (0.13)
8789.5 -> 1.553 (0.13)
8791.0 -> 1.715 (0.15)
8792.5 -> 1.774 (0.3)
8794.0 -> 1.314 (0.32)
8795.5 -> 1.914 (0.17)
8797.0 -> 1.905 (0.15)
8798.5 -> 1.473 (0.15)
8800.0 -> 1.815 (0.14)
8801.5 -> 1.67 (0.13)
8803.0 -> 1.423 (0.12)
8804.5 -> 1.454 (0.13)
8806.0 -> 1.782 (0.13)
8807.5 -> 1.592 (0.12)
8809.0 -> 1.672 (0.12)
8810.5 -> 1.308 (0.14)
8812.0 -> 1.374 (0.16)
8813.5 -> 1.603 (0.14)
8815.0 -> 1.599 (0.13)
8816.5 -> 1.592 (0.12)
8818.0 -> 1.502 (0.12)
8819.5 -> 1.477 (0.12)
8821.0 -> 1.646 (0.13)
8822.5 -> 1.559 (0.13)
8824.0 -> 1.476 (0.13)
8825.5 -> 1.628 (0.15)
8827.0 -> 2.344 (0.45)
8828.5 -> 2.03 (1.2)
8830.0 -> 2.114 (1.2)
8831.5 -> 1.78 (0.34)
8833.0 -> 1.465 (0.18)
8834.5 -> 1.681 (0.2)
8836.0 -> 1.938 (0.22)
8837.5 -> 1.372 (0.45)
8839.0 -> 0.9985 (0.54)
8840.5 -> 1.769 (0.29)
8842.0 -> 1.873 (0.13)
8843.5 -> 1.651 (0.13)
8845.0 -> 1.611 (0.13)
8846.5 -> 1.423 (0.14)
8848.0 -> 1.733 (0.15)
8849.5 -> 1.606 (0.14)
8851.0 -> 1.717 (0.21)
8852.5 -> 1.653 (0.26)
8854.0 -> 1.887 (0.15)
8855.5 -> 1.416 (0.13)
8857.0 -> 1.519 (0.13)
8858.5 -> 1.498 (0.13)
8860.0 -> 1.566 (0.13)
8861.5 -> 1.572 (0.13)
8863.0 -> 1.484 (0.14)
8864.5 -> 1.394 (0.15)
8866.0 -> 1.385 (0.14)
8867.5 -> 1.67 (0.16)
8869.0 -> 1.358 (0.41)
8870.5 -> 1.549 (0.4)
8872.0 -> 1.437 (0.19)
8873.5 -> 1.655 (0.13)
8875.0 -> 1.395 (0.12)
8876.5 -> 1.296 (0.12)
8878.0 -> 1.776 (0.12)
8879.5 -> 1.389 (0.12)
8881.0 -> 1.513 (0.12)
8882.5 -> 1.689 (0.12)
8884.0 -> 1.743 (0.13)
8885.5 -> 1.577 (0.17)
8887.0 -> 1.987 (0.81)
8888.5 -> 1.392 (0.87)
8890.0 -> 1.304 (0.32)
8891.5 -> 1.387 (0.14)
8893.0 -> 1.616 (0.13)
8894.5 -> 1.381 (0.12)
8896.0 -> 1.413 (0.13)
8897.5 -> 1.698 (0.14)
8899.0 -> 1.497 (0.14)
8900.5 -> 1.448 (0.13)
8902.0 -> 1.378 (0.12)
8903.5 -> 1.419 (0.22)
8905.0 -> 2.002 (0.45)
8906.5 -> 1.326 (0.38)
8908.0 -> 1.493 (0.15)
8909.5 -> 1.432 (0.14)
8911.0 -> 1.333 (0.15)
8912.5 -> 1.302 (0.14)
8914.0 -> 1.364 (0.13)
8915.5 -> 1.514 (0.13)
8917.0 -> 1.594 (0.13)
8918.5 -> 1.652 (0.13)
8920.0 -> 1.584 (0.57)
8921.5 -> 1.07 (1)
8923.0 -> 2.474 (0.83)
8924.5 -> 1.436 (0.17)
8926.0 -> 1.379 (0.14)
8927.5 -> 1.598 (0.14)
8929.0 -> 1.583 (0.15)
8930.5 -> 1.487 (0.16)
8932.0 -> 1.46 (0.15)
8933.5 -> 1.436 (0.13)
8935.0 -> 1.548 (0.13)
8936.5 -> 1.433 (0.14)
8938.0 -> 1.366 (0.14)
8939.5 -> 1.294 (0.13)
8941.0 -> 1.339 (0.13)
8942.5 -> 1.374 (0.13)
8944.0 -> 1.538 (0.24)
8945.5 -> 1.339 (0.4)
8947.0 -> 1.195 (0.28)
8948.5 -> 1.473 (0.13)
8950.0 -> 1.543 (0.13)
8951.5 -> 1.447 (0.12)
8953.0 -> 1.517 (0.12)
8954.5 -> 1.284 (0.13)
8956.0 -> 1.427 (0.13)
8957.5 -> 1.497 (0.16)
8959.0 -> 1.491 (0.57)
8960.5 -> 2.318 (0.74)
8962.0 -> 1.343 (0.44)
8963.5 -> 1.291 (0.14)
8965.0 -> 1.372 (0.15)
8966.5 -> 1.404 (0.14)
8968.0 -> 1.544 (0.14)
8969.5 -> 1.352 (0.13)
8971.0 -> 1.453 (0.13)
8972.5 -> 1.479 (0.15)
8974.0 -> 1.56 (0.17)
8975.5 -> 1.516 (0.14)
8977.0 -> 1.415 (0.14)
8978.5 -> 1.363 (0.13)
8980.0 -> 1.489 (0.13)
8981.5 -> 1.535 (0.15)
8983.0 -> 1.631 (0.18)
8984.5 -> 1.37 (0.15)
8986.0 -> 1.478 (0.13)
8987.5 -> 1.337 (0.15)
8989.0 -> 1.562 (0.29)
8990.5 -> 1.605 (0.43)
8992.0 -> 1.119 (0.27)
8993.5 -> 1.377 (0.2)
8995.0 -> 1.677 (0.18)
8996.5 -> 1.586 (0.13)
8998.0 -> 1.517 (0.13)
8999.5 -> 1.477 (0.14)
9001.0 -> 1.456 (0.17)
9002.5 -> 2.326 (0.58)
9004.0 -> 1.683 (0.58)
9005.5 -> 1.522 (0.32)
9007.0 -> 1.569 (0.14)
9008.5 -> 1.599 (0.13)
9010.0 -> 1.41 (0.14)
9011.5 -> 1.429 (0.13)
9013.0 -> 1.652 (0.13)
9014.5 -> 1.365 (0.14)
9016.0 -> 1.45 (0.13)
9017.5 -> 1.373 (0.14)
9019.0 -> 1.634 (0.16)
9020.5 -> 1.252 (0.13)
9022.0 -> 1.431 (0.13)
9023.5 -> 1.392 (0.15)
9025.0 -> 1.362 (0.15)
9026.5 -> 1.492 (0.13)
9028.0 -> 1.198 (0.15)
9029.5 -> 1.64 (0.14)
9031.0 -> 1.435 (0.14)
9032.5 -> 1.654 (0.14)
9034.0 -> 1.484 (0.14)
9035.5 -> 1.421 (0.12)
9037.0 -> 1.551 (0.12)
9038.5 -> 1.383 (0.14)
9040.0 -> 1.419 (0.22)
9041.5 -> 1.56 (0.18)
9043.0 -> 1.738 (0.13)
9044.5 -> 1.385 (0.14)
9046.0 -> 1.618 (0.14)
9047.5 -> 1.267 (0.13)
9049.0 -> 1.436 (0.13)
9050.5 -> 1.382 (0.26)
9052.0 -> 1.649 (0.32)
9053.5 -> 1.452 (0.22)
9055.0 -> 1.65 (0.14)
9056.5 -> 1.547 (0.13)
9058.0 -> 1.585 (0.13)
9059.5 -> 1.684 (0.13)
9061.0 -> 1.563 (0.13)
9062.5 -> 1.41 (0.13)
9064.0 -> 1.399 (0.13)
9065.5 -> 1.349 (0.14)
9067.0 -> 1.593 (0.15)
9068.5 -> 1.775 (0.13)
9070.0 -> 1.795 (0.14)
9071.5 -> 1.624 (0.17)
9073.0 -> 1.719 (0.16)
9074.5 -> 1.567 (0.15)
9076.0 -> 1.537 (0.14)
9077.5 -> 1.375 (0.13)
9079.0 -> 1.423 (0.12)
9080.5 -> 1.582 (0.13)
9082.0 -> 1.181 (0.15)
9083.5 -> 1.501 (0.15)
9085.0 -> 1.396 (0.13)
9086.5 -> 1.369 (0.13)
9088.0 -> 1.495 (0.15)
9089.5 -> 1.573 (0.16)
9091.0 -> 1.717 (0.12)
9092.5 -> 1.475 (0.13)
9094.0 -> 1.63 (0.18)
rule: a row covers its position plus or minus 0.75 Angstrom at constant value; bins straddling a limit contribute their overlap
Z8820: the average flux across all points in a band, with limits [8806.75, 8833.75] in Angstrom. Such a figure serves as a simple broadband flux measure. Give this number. 1.65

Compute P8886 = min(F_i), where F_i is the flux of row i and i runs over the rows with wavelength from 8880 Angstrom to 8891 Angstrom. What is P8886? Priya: 1.304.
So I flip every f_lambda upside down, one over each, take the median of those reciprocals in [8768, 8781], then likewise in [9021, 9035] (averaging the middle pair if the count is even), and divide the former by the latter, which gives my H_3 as 0.93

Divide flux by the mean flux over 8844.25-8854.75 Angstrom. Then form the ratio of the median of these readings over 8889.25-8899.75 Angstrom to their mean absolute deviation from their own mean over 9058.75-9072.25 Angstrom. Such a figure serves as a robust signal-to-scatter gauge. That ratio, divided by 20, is 0.54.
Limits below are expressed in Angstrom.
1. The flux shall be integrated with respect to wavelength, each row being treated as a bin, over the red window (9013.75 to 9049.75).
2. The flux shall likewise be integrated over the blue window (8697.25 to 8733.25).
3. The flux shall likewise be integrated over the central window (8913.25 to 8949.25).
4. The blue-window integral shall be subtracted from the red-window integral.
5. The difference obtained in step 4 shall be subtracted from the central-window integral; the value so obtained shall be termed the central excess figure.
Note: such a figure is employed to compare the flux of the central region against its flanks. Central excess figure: 58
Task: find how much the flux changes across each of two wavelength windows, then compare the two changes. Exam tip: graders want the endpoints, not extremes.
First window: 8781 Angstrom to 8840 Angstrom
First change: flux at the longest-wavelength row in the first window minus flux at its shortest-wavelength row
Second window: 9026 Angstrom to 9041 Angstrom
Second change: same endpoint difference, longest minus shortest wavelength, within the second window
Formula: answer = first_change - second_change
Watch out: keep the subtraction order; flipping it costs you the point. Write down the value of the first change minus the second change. -1.0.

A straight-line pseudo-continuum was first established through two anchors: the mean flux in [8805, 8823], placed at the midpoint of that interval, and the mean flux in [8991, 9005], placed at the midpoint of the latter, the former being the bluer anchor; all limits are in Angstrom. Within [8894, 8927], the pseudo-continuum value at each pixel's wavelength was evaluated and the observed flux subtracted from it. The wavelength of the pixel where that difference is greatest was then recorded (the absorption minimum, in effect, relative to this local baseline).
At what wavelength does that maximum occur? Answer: 8921.5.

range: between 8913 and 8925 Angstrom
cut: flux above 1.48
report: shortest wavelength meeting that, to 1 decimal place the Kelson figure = 8915.5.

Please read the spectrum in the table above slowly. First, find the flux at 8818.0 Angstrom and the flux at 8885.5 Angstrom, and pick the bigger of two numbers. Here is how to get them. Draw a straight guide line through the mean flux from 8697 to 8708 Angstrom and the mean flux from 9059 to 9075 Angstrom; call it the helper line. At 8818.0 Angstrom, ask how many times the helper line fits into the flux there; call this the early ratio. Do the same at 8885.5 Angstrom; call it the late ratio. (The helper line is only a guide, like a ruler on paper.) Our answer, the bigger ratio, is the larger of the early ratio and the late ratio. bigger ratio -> 1.00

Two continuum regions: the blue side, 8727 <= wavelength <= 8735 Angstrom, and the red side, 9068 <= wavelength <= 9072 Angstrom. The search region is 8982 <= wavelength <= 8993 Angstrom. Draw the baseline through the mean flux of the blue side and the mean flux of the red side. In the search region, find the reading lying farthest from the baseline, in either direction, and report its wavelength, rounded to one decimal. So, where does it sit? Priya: 8992.0 Angstrom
